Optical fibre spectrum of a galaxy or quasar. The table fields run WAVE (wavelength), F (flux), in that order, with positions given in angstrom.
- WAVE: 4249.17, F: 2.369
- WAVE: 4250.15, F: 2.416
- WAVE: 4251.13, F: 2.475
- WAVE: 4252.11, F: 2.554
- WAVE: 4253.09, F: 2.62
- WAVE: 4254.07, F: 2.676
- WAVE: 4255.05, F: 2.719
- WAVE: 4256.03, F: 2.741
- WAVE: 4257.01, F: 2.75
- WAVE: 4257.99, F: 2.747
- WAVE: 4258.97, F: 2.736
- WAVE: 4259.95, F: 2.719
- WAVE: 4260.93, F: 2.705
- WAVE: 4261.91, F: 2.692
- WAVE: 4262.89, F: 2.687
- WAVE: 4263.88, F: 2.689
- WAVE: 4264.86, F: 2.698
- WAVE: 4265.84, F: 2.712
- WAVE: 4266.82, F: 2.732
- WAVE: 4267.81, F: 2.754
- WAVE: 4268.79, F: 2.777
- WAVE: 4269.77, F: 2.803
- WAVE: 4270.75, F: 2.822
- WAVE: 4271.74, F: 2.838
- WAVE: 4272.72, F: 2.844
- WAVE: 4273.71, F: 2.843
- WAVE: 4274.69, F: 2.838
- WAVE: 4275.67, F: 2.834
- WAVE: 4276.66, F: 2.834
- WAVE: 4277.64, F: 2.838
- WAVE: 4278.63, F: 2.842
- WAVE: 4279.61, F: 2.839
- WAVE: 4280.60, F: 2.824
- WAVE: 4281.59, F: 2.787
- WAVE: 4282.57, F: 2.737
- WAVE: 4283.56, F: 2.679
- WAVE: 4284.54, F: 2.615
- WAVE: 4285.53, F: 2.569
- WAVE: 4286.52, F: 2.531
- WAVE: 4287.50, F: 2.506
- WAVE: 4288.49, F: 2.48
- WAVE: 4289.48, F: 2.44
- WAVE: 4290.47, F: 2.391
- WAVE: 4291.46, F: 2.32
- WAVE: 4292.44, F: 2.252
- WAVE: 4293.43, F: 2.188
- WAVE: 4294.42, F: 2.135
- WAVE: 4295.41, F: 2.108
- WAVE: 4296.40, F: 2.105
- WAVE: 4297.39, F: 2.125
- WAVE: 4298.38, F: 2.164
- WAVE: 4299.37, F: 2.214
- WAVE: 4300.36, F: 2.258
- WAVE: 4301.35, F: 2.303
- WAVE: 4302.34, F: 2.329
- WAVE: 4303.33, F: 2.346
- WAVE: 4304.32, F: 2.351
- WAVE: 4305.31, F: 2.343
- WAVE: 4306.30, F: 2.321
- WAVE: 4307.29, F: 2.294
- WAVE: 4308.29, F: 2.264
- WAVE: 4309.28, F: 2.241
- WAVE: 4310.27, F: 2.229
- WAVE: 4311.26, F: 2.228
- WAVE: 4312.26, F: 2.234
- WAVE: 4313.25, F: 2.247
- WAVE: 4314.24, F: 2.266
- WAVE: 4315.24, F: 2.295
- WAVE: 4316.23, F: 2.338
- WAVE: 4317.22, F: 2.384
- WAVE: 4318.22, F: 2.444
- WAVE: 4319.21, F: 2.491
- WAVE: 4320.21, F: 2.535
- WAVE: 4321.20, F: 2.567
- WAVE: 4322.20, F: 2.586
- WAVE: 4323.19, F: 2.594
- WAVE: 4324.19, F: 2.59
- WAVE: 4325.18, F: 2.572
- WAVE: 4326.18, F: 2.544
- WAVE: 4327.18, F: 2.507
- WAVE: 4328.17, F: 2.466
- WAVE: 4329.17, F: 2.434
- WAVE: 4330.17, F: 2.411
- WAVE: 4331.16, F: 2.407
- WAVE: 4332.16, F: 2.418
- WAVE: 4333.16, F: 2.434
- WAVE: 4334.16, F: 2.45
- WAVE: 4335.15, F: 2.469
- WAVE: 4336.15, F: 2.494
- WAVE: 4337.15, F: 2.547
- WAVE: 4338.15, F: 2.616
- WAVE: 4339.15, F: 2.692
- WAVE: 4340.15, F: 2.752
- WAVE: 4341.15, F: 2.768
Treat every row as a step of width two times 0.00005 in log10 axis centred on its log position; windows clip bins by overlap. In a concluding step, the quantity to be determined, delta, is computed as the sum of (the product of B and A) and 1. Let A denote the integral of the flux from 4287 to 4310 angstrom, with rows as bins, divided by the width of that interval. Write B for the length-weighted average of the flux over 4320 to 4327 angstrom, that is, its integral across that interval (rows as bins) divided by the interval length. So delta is 6.9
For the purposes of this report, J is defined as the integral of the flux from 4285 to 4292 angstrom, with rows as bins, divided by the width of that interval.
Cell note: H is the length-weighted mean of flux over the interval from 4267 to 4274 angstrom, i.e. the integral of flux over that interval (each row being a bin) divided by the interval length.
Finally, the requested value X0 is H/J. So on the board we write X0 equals 1.14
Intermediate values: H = 2.80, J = 2.46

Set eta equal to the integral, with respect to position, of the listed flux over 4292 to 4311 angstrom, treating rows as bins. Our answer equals 42.6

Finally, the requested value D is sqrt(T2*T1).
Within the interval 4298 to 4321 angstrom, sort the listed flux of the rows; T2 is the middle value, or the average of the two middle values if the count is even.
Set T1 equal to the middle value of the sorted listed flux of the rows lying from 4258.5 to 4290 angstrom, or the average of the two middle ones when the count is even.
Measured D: 2.51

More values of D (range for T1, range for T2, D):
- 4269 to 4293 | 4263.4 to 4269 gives 2.76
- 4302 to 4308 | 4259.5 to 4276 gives 2.54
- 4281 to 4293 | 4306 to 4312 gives 2.38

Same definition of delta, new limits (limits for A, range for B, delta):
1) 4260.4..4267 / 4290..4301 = 7.0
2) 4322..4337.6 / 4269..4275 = 8.1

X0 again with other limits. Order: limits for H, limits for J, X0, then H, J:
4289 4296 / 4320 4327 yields 0.88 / 2.26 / 2.57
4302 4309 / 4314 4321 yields 0.96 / 2.32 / 2.41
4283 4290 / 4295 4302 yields 1.16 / 2.55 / 2.19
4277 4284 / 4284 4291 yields 1.12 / 2.79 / 2.50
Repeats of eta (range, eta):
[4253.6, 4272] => 50.3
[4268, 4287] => 52.7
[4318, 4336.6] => 46.4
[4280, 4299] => 46.0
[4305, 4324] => 45.0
